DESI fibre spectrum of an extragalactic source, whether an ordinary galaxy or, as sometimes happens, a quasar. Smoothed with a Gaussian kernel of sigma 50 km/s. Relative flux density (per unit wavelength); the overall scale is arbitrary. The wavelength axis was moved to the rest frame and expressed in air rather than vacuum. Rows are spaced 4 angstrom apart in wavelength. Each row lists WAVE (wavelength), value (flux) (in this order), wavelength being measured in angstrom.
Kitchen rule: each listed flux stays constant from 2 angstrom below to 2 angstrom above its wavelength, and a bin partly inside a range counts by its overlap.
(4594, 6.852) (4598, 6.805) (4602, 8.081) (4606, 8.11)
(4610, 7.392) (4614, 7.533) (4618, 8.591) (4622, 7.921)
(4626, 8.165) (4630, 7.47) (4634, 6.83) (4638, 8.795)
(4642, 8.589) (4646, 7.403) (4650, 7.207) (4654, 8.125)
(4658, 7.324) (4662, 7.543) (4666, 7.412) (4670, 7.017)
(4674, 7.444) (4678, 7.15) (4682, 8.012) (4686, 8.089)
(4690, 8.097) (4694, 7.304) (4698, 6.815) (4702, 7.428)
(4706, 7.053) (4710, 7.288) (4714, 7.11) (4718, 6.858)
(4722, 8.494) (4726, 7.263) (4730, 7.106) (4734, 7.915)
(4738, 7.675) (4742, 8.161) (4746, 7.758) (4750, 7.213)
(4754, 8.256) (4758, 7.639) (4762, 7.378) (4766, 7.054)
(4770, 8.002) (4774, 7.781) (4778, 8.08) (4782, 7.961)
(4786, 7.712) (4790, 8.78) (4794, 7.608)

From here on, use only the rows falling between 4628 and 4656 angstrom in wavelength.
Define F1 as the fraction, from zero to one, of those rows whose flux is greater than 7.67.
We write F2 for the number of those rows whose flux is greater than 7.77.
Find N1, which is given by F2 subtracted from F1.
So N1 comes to -2.6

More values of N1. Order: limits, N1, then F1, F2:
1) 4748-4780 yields -3.5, 0.50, 4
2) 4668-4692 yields -2.5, 0.50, 3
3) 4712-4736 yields -1.7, 0.33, 2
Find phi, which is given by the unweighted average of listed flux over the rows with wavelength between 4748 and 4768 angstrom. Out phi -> 7.51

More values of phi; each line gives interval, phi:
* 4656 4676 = 7.35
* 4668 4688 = 7.54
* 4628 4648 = 7.82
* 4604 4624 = 7.91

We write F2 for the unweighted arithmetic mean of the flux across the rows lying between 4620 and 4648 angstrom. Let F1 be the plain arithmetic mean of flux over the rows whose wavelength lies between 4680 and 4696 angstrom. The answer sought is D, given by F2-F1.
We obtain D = 0.0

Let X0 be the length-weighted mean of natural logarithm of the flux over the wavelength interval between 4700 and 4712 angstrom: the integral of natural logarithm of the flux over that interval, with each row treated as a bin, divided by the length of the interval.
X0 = 1.98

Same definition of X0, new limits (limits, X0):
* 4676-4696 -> 2.04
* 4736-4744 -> 2.07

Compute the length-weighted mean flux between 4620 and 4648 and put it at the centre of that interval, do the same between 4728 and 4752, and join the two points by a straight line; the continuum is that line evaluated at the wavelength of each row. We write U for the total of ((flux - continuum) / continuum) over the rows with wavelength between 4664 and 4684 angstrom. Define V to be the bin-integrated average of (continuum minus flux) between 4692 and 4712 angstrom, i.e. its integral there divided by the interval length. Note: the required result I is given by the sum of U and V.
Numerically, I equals 0.30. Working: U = -0.25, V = 0.55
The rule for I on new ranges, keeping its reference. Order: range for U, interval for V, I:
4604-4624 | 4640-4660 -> 0.10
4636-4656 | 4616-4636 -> 0.21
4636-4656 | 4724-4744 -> 0.14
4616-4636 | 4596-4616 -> 0.30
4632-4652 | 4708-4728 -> 0.22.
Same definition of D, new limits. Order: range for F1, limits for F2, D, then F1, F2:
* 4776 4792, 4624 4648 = -0.3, 8.13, 7.88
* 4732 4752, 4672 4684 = -0.2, 7.74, 7.54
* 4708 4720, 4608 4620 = 0.8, 7.09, 7.84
